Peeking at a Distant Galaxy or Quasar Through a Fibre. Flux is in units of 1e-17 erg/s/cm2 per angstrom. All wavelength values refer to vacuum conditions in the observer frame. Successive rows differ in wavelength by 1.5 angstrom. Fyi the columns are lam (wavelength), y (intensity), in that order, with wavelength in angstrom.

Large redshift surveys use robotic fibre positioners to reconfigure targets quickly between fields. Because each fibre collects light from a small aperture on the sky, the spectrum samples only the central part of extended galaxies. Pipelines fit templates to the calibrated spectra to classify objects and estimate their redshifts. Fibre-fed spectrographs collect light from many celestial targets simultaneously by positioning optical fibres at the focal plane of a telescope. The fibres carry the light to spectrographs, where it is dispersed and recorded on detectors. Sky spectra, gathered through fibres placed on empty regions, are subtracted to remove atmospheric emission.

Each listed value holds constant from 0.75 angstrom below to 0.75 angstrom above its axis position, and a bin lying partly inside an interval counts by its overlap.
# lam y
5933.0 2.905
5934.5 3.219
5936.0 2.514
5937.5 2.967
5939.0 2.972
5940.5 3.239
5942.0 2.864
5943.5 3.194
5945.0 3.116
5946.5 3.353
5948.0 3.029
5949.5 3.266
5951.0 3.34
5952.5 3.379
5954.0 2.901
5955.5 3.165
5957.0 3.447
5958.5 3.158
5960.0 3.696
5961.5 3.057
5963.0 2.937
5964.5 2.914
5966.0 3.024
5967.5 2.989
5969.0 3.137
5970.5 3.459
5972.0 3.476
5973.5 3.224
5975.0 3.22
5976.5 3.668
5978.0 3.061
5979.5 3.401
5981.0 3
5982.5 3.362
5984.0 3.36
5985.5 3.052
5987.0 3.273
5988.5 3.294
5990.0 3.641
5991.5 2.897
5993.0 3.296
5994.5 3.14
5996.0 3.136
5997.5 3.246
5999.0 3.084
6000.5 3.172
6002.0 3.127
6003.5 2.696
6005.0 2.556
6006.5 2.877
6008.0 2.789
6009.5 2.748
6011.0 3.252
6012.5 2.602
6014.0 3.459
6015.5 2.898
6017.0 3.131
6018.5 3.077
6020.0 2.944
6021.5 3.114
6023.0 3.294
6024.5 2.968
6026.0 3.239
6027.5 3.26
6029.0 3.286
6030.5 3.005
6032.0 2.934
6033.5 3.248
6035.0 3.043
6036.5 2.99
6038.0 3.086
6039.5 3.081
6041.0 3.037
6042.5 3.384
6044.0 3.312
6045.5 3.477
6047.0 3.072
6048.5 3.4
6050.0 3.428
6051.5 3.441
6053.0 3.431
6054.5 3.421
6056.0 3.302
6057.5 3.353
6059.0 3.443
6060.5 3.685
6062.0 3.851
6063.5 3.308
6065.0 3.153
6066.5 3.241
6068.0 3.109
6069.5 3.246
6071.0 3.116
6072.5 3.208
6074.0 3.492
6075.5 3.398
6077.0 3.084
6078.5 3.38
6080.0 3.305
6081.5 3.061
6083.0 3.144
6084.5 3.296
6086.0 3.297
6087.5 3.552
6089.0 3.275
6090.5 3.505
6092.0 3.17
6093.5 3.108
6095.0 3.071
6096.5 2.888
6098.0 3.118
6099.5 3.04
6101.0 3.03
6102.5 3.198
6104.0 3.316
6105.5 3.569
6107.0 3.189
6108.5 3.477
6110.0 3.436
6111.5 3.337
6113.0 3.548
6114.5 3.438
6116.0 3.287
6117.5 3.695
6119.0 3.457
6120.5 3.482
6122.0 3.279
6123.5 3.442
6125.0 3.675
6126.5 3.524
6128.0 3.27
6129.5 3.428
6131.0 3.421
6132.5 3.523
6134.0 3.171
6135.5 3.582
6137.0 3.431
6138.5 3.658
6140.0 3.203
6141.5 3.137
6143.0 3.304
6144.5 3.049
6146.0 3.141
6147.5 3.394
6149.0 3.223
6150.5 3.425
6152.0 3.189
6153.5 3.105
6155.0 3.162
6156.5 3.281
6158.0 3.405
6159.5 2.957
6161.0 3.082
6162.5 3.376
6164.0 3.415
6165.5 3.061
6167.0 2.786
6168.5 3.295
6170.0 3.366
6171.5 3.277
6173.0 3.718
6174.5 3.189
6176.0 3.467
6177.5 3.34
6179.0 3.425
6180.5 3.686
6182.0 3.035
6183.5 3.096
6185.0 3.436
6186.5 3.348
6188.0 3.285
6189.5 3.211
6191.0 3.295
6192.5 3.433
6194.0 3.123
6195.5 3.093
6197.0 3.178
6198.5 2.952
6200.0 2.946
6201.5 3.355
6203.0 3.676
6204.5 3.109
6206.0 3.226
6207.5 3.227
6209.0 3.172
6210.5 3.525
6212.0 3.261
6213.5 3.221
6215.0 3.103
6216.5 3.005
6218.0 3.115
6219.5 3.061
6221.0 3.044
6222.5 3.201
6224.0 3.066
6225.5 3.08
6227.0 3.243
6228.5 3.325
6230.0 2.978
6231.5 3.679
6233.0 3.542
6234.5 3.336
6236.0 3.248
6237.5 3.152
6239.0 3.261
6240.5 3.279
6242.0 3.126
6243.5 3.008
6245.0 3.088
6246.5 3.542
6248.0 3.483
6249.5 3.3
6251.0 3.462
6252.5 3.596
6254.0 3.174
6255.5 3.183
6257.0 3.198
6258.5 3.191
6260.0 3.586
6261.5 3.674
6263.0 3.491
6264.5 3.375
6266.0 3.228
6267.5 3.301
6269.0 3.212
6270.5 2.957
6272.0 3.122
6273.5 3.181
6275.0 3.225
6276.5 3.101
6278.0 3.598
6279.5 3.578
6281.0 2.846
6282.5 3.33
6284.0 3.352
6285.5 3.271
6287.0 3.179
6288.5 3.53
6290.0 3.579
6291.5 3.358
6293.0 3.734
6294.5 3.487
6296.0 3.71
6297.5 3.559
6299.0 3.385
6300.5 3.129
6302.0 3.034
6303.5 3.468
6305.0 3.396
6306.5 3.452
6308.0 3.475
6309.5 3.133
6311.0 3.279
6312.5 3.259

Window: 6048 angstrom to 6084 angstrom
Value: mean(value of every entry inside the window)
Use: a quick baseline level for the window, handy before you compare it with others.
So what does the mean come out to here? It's 3.33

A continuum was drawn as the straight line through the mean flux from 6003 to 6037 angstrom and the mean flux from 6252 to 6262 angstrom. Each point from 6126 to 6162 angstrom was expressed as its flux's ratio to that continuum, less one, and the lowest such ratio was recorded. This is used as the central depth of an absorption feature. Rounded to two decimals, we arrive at -0.08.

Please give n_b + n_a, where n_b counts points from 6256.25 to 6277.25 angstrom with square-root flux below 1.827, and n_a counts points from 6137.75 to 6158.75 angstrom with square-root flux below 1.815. 19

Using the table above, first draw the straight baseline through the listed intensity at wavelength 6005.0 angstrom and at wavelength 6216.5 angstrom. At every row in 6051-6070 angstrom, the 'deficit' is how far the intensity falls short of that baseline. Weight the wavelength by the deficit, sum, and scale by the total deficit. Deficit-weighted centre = 6059.8 angstrom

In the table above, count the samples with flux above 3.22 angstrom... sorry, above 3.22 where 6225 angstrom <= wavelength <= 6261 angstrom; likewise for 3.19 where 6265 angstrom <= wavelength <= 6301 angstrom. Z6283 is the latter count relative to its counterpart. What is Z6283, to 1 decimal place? 1.2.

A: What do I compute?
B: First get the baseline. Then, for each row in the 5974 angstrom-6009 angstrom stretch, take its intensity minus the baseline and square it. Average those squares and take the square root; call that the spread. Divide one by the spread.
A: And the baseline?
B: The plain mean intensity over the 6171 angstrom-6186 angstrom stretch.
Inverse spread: 2.9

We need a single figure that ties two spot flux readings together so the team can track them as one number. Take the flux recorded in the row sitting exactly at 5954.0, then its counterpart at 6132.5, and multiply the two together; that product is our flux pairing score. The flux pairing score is 10.2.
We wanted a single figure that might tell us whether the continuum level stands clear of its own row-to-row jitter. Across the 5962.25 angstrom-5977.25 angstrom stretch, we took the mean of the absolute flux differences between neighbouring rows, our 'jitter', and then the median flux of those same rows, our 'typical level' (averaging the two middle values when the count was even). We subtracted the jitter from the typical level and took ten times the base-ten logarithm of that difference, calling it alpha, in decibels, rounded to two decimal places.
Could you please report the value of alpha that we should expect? 4.81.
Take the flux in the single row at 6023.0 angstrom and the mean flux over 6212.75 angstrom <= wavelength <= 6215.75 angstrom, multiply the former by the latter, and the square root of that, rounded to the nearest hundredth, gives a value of 3.23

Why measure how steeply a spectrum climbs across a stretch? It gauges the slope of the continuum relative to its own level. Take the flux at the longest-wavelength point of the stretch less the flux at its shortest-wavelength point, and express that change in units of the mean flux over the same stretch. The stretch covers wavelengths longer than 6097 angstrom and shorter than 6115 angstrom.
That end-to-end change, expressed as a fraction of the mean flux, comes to 0.10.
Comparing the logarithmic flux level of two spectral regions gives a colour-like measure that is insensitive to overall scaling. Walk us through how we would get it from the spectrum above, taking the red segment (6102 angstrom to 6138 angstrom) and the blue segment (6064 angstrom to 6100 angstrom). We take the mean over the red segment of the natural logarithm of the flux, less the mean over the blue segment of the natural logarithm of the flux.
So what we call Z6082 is 0.062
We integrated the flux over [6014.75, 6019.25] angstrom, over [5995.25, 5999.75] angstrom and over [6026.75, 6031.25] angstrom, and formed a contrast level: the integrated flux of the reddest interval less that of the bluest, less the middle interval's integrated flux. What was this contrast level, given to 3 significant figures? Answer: -13.5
